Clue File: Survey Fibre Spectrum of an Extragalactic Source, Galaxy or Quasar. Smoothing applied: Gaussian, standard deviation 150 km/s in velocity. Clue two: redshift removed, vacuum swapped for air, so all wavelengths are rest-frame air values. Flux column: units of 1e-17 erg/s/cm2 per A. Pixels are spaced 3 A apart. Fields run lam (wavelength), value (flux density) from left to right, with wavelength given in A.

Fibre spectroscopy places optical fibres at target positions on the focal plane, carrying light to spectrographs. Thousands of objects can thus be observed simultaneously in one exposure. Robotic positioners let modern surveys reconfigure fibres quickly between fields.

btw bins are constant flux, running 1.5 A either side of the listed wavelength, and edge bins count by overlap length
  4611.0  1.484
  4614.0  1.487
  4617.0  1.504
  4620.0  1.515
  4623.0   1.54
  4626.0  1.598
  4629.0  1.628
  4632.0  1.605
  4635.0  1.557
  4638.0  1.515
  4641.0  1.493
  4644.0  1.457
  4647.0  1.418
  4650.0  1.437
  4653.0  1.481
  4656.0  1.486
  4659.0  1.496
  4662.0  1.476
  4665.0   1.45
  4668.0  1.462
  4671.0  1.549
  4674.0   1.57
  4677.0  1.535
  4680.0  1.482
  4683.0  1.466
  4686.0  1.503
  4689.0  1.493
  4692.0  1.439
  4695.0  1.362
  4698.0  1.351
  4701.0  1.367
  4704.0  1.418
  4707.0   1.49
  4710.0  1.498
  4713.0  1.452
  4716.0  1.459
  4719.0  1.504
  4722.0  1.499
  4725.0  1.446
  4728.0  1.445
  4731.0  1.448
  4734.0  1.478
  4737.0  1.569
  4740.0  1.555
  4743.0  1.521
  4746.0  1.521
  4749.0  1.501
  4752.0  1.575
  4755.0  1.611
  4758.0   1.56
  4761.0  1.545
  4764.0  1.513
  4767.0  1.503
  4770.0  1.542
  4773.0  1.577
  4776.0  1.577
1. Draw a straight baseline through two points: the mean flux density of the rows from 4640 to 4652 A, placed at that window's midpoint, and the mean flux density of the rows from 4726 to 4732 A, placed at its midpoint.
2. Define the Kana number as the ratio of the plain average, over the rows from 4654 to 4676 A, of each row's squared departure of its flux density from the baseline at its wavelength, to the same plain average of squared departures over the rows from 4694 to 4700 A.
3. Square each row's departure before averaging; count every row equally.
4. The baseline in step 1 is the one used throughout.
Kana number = 0.5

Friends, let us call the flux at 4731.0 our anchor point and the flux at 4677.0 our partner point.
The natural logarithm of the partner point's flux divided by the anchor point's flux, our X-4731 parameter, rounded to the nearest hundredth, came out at 0.06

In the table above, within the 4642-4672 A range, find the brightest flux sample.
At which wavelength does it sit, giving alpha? 4671.0 A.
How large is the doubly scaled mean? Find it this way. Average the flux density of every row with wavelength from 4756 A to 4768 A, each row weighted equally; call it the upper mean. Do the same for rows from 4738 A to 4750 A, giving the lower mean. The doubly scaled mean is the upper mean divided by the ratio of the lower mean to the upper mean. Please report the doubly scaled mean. 1.54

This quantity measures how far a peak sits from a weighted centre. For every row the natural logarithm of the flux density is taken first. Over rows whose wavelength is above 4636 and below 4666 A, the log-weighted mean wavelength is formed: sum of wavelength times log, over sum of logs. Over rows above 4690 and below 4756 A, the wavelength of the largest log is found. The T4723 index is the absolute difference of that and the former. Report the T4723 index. 103.6 A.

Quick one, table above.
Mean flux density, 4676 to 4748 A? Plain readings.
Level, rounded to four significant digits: 1.471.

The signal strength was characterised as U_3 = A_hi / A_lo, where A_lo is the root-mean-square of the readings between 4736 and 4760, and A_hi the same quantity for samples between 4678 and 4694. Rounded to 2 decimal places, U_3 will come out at 0.95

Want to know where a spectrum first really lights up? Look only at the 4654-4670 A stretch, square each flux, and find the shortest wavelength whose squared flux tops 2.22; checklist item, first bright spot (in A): 4659.0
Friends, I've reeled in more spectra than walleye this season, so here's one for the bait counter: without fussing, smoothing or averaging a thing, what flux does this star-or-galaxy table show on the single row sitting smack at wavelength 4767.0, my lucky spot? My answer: 1.503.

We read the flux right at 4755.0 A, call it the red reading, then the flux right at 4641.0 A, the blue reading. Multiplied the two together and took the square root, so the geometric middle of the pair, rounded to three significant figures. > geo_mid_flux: 1.55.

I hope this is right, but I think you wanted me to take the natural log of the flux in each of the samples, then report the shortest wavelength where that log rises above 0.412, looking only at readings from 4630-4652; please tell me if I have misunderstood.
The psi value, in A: 4632.0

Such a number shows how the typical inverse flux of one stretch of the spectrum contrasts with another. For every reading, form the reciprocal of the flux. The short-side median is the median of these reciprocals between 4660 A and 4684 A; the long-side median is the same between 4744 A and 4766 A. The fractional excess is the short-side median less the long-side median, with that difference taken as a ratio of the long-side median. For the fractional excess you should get 0.04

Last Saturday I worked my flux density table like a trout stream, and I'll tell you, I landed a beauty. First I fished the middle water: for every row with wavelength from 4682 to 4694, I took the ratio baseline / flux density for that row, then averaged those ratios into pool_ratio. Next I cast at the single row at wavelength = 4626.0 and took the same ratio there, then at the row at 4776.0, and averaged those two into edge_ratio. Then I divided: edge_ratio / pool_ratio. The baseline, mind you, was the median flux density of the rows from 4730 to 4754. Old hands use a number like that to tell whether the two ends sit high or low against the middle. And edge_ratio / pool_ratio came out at 0.93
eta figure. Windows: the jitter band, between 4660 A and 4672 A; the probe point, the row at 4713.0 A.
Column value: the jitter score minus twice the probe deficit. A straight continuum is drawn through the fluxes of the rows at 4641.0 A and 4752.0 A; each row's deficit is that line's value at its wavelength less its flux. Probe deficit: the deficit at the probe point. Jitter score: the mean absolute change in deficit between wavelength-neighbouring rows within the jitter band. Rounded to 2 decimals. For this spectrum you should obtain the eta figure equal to -0.15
